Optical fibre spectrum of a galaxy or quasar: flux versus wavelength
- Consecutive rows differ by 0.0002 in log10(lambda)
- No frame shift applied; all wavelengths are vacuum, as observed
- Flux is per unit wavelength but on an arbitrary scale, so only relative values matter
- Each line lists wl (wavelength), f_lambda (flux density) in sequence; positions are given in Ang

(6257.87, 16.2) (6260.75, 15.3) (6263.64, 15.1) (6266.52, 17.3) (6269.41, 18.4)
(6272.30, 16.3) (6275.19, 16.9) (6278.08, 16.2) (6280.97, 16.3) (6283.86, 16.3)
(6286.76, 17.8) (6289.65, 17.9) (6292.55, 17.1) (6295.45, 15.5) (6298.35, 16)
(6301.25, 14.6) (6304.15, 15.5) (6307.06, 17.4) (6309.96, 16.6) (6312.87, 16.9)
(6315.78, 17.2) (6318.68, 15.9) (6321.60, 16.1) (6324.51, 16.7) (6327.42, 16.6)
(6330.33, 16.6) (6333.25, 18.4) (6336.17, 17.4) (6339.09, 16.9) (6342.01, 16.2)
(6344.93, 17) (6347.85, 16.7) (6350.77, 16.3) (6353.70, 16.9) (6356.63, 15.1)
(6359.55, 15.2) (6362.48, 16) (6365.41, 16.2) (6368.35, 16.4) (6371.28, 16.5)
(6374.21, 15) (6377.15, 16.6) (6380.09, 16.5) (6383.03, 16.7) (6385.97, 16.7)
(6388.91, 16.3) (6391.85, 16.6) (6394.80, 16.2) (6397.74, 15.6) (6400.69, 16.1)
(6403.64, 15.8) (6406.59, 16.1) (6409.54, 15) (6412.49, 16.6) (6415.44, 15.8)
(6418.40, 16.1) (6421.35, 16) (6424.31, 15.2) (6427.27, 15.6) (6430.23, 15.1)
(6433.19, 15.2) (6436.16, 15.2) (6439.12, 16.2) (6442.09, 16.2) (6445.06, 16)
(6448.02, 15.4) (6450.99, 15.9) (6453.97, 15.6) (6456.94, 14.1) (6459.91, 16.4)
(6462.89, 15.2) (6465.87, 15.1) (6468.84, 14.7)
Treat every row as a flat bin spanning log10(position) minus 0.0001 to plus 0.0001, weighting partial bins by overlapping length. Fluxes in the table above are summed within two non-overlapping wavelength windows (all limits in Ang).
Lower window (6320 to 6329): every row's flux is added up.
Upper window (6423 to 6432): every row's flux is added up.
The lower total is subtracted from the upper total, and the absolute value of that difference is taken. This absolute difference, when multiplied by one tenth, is 0.35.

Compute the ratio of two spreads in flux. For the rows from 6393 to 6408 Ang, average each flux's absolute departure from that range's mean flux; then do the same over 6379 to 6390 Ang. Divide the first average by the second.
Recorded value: 1.4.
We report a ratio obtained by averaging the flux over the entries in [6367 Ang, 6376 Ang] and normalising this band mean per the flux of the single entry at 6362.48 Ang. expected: 1.00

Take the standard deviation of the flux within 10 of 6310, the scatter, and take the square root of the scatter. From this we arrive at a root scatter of 1.0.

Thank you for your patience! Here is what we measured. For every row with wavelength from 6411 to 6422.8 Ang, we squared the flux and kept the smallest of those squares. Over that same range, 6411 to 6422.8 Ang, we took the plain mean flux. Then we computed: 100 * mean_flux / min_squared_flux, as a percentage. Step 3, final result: 6.46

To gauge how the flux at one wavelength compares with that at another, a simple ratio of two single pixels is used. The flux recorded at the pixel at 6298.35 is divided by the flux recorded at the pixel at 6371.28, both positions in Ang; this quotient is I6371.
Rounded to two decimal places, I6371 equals 0.97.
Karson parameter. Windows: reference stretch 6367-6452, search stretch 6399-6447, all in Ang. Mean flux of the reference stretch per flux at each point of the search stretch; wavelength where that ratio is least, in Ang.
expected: 6412.49 Ang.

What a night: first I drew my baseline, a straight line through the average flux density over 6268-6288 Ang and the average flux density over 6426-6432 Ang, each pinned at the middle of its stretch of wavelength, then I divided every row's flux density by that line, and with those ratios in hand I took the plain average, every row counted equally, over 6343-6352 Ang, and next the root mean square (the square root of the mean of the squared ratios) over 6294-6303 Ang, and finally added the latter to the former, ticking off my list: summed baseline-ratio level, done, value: 1.95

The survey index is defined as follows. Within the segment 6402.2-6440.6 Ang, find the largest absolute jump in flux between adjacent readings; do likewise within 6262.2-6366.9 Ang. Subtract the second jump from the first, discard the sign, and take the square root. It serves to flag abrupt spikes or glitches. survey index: 0.77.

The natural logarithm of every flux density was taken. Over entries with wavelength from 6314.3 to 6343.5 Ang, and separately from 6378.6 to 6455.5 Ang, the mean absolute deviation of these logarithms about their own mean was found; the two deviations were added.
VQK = 0.059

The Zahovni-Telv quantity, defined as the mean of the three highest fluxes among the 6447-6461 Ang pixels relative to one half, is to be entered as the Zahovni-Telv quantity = 31.9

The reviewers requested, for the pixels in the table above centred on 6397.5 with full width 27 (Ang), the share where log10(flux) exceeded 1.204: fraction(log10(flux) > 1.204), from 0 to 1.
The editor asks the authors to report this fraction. 0.67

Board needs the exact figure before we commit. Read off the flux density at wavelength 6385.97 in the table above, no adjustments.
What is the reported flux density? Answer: 16.7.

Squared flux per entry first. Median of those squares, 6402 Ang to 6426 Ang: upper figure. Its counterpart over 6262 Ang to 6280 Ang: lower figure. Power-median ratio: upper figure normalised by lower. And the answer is 0.917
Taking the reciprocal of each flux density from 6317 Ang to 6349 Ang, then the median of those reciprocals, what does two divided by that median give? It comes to 33.4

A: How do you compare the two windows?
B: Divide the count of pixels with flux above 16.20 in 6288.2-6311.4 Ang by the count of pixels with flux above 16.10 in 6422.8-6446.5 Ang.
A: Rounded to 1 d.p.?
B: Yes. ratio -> 2.0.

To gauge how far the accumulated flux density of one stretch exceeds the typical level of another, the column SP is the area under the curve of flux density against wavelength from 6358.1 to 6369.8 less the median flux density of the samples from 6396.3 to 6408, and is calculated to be 171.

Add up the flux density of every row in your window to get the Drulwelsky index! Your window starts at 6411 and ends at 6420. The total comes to 48.5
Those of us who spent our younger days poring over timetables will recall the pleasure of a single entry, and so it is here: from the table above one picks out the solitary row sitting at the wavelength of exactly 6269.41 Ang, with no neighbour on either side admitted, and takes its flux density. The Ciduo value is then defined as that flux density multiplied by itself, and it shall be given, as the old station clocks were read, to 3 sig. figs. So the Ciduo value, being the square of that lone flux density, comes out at 339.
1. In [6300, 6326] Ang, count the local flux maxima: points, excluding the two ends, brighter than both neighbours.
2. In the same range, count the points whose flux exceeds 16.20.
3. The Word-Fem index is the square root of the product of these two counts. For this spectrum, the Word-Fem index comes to 3.16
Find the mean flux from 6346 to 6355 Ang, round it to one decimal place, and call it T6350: 16.6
